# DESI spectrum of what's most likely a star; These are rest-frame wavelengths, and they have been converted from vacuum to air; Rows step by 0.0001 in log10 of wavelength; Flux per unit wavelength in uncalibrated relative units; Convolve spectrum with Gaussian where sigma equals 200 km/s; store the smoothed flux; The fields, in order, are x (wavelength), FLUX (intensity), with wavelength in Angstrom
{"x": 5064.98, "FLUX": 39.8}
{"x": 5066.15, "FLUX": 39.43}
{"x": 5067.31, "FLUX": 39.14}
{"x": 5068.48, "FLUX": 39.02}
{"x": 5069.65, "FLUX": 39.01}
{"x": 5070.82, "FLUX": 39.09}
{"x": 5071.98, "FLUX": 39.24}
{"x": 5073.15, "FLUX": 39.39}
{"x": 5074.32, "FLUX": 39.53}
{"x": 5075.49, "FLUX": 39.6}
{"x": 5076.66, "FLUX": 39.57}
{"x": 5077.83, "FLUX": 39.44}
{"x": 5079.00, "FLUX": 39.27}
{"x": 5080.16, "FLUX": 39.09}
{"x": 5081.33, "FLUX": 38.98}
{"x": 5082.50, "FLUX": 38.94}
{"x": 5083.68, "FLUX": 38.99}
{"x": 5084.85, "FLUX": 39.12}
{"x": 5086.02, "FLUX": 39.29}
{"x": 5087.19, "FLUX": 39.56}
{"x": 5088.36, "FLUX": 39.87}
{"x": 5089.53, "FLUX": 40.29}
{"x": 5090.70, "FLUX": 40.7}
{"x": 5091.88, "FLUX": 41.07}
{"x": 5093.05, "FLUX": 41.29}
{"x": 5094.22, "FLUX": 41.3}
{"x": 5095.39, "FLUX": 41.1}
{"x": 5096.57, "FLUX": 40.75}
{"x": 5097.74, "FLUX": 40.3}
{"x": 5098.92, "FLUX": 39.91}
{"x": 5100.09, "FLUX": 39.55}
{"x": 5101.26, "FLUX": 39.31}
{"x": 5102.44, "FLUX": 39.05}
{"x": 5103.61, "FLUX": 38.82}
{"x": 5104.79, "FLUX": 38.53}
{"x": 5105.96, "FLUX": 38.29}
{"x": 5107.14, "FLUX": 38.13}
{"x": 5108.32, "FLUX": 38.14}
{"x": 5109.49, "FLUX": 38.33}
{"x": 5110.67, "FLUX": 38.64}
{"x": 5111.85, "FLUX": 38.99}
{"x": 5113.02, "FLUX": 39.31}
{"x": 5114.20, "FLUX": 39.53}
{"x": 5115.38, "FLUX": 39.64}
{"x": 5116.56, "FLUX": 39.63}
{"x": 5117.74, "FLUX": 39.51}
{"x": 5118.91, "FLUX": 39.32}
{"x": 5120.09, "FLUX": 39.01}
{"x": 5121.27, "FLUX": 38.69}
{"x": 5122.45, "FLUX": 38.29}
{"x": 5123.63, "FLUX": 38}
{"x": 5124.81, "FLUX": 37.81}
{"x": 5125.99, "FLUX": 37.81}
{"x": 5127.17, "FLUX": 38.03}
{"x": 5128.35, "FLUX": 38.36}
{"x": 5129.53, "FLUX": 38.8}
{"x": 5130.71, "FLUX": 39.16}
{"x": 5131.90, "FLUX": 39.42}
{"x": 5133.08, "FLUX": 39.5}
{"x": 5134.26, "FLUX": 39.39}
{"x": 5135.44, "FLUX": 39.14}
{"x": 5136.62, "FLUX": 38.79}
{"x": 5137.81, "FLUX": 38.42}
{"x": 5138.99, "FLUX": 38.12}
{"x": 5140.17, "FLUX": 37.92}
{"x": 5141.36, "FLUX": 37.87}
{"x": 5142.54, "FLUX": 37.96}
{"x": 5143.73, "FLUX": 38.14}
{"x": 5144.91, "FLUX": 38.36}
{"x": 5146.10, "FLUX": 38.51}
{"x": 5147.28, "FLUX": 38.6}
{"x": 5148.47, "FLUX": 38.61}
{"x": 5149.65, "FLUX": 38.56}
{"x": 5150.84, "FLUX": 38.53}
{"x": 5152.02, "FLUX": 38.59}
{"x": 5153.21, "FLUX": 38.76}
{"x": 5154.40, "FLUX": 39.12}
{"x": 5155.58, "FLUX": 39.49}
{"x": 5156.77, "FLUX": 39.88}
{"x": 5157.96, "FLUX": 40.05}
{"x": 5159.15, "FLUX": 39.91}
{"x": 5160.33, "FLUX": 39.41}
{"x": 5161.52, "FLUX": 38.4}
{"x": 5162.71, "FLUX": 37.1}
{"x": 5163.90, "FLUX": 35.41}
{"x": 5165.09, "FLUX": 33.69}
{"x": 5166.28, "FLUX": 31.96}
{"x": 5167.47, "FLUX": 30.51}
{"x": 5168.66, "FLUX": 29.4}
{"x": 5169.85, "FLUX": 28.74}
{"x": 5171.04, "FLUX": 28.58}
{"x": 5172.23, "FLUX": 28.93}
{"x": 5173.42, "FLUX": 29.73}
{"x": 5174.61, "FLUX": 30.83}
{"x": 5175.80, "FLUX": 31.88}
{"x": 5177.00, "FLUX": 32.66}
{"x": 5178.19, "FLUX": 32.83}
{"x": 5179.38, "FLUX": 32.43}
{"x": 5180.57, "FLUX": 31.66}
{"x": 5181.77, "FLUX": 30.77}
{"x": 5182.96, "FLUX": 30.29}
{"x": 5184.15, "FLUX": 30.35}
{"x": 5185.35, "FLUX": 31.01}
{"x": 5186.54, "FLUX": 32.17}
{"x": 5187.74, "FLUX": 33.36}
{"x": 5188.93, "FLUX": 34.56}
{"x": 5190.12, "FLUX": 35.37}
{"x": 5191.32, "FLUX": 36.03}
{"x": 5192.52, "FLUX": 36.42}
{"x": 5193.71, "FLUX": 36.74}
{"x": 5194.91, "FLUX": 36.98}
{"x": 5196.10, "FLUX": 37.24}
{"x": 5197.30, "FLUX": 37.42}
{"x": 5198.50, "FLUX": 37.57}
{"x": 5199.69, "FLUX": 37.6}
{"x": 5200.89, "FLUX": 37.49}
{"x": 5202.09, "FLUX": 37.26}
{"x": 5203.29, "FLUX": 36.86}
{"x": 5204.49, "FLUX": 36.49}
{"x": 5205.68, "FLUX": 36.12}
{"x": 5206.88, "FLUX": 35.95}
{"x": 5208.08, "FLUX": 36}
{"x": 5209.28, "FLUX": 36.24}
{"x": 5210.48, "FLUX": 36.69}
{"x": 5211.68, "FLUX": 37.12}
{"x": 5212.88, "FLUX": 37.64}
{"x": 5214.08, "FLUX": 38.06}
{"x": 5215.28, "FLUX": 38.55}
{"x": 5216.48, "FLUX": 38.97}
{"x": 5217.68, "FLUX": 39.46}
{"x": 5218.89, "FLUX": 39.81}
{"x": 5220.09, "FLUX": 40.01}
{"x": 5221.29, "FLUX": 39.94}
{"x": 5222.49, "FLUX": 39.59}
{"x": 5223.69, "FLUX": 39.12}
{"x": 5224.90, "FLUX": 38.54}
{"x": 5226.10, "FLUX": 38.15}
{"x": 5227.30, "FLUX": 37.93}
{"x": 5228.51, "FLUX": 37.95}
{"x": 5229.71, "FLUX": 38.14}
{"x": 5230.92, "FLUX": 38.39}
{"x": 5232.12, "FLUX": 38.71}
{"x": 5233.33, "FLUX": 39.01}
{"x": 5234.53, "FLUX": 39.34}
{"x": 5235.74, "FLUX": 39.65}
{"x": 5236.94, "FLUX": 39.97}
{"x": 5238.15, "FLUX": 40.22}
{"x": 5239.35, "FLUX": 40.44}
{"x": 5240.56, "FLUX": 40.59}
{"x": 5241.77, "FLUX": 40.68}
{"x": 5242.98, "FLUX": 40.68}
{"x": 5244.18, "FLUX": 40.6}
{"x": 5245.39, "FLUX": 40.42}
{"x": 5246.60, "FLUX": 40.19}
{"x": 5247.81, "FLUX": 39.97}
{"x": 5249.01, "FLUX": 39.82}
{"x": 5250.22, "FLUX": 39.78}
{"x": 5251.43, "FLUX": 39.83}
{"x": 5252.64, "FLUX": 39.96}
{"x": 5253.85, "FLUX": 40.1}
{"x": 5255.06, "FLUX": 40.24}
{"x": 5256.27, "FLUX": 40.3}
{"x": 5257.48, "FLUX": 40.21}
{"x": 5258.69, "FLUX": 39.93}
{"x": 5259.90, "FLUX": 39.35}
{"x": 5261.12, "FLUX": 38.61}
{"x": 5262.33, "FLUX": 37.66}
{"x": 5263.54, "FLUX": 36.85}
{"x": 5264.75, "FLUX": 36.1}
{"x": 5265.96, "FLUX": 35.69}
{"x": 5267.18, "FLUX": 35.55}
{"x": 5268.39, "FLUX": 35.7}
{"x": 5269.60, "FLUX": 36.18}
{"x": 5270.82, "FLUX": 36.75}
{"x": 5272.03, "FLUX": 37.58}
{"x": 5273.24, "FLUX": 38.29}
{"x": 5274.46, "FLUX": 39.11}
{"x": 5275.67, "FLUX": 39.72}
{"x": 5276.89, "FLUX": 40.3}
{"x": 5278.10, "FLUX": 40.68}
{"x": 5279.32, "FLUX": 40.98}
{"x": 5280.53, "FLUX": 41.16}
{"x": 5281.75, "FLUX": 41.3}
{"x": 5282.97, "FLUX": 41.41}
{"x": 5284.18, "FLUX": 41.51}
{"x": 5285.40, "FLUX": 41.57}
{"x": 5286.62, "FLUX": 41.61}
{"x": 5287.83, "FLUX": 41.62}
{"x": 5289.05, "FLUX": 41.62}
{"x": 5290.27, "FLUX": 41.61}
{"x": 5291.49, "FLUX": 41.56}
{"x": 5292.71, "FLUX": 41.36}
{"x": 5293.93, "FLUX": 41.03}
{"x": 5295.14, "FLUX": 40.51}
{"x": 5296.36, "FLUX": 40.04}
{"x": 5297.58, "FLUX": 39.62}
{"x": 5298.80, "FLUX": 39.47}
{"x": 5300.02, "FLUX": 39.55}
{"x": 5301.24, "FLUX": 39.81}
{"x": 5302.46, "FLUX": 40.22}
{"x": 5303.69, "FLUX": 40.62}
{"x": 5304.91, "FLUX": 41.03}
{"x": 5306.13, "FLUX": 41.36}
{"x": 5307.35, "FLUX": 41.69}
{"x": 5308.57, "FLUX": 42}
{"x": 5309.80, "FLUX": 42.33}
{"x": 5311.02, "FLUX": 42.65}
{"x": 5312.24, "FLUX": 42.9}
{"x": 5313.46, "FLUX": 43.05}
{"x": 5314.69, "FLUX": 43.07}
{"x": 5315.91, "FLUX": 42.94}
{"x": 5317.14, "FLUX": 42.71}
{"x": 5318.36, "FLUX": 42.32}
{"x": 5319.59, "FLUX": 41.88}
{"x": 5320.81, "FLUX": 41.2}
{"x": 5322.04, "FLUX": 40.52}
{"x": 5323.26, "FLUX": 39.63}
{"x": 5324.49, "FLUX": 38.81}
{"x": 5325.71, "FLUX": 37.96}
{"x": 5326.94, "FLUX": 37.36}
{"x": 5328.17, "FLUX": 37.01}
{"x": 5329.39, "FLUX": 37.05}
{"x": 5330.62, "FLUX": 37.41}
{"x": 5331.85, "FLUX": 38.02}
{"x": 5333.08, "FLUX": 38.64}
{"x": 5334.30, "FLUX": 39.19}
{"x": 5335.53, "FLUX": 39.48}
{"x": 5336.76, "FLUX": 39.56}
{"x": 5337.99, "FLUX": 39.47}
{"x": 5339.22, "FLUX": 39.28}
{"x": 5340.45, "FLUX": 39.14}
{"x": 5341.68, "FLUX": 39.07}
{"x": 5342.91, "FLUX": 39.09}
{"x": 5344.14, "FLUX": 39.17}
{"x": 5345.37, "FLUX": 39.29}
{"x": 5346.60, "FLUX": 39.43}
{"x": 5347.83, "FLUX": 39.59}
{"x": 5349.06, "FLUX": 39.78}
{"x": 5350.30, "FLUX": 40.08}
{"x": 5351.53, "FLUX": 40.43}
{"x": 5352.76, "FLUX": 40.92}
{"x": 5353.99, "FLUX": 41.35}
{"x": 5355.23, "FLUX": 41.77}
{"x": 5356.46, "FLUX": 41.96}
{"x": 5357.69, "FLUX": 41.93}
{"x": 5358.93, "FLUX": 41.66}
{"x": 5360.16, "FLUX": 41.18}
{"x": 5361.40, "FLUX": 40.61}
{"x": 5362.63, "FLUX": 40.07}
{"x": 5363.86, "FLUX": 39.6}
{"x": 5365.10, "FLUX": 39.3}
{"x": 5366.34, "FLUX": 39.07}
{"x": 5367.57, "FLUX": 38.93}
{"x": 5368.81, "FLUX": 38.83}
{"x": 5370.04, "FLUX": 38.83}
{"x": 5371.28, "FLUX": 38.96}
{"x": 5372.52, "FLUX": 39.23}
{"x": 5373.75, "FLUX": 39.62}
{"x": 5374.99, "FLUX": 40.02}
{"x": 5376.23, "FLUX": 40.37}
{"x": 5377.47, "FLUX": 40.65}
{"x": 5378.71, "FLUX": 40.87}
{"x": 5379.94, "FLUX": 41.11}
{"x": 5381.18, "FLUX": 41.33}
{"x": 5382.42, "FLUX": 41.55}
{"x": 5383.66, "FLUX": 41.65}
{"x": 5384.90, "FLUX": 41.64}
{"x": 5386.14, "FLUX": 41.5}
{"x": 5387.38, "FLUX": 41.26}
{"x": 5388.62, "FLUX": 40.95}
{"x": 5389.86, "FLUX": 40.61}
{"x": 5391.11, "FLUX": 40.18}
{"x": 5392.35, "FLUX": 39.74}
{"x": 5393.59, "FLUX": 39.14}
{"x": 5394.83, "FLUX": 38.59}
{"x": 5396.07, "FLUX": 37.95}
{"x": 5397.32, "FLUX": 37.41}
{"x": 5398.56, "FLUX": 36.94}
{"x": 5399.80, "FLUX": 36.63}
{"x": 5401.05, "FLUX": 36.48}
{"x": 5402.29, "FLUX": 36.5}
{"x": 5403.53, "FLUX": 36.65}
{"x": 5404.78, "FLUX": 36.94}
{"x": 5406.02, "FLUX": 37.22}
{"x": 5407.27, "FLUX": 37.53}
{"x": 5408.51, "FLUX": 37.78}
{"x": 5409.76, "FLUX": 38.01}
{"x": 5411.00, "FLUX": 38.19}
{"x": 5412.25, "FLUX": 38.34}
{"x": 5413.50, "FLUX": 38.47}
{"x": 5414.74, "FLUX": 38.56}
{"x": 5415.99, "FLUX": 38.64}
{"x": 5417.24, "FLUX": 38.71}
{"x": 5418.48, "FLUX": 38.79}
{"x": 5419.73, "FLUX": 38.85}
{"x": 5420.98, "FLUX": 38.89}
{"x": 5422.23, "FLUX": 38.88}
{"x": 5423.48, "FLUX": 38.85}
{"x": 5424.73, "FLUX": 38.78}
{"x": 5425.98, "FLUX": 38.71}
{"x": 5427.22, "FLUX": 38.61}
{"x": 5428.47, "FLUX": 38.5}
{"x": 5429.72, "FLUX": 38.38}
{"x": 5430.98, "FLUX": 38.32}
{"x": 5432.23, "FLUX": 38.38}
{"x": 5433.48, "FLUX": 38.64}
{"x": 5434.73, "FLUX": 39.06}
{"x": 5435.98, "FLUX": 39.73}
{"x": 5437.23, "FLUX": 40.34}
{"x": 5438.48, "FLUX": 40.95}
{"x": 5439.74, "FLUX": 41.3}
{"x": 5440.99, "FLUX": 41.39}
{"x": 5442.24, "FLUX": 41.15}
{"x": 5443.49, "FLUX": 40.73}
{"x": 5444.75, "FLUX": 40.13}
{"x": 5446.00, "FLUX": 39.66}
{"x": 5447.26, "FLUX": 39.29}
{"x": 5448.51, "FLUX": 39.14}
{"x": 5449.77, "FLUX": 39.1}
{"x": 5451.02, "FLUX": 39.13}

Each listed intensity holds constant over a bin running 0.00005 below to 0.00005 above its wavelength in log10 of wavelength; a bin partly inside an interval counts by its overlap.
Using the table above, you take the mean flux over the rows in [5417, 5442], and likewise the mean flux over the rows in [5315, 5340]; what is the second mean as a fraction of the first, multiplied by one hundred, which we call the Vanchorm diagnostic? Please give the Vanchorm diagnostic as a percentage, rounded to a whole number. 101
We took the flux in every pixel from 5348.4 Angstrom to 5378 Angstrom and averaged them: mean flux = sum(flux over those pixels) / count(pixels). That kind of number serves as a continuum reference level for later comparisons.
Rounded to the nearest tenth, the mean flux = 40.2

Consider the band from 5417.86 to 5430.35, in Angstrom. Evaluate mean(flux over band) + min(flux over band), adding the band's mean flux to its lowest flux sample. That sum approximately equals 77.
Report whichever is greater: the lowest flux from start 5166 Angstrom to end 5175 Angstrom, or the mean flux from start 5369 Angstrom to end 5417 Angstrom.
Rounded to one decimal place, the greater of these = 39.1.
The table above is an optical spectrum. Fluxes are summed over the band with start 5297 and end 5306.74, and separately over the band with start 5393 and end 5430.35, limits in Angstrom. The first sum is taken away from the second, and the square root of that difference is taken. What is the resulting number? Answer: 29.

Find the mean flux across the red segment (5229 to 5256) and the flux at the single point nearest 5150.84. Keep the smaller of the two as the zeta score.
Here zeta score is 38.5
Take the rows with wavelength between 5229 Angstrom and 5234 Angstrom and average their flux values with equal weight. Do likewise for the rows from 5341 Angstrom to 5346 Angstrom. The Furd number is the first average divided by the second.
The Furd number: 0.98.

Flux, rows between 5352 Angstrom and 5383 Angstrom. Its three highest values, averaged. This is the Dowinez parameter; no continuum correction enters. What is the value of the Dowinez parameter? 41.9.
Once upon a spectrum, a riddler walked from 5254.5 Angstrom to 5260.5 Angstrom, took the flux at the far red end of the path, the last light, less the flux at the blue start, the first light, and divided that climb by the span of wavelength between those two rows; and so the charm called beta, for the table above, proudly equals -0.18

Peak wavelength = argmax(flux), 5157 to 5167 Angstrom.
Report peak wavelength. 5157.96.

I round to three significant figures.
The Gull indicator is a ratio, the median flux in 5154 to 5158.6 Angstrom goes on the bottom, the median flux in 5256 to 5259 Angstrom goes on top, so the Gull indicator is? 1.01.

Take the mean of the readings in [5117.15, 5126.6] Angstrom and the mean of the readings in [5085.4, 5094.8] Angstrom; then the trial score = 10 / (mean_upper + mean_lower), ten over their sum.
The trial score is 0.127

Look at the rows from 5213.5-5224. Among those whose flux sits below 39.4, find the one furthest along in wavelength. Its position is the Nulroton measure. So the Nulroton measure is 5223.69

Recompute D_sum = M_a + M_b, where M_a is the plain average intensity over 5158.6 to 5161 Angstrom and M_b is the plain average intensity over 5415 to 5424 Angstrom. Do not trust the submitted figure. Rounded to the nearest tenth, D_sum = 78.5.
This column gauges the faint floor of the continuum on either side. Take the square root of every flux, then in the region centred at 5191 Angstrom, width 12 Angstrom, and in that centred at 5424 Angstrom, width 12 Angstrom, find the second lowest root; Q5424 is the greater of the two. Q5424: 6.20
